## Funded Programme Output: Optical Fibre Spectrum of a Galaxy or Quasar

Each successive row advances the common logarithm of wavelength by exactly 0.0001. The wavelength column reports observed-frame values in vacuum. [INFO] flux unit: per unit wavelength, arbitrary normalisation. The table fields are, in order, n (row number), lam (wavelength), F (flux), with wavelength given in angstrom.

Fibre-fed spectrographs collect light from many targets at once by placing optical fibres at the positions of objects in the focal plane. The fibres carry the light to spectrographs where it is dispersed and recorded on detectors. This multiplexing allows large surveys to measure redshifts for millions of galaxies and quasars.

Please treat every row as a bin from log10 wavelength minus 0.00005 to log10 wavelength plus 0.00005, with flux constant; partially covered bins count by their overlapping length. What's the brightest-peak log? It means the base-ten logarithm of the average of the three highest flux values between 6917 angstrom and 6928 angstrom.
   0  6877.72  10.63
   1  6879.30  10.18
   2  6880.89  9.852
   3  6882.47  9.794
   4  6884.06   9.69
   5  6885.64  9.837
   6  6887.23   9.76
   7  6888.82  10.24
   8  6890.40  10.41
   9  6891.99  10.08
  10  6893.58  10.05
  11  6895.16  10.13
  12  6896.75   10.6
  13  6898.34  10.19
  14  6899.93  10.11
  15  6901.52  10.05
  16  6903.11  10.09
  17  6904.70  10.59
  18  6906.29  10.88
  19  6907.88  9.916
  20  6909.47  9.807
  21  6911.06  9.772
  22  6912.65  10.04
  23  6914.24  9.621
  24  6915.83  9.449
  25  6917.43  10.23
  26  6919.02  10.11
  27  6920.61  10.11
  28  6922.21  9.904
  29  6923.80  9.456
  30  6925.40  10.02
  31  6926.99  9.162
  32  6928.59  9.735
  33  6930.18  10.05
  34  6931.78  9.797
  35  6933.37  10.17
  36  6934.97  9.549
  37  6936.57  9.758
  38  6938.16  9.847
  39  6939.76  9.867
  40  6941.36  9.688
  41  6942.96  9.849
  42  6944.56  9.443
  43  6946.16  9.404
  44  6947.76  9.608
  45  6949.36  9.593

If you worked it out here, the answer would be 1.01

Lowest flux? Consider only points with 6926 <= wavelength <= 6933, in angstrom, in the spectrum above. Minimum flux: 9.162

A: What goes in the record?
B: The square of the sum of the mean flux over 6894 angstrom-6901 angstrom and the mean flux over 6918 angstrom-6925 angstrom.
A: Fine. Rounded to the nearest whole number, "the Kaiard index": 406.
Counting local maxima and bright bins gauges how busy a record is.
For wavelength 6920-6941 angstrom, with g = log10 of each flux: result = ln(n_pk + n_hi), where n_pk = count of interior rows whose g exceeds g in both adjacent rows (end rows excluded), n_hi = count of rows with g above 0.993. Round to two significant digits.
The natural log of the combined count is 2.3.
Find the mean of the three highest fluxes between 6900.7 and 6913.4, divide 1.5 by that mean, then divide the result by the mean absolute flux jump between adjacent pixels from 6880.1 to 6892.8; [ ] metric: 0.73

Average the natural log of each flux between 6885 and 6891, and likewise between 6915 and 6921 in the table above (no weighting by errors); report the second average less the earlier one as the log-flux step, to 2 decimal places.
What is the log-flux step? -0.01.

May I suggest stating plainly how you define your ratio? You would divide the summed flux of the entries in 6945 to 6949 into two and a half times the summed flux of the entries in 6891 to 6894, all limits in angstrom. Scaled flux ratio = 2.65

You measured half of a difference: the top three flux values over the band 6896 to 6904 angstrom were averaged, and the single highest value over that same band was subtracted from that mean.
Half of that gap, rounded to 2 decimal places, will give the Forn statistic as -0.15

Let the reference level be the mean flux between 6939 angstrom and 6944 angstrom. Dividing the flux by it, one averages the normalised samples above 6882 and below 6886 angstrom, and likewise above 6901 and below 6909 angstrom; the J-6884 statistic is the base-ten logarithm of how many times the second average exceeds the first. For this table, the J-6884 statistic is 0.023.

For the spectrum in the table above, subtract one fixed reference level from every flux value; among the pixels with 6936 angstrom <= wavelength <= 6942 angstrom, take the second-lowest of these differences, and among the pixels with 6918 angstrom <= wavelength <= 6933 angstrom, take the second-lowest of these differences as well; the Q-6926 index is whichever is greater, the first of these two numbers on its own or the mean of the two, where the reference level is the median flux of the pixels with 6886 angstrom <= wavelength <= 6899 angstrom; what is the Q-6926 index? -0.40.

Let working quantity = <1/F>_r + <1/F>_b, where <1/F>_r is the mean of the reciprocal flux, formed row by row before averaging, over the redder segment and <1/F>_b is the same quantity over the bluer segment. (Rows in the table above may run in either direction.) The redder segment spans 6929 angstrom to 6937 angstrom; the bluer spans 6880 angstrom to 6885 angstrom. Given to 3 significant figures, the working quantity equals 0.204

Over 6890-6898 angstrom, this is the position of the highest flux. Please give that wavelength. 6896.75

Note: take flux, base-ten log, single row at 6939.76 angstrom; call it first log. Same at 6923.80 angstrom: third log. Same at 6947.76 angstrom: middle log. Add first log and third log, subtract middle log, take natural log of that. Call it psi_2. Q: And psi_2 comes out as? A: -0.01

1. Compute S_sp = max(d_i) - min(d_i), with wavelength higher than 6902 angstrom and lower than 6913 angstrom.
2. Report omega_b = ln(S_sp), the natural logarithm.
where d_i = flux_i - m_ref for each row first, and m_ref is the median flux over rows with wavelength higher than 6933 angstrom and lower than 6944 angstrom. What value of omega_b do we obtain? 0.10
